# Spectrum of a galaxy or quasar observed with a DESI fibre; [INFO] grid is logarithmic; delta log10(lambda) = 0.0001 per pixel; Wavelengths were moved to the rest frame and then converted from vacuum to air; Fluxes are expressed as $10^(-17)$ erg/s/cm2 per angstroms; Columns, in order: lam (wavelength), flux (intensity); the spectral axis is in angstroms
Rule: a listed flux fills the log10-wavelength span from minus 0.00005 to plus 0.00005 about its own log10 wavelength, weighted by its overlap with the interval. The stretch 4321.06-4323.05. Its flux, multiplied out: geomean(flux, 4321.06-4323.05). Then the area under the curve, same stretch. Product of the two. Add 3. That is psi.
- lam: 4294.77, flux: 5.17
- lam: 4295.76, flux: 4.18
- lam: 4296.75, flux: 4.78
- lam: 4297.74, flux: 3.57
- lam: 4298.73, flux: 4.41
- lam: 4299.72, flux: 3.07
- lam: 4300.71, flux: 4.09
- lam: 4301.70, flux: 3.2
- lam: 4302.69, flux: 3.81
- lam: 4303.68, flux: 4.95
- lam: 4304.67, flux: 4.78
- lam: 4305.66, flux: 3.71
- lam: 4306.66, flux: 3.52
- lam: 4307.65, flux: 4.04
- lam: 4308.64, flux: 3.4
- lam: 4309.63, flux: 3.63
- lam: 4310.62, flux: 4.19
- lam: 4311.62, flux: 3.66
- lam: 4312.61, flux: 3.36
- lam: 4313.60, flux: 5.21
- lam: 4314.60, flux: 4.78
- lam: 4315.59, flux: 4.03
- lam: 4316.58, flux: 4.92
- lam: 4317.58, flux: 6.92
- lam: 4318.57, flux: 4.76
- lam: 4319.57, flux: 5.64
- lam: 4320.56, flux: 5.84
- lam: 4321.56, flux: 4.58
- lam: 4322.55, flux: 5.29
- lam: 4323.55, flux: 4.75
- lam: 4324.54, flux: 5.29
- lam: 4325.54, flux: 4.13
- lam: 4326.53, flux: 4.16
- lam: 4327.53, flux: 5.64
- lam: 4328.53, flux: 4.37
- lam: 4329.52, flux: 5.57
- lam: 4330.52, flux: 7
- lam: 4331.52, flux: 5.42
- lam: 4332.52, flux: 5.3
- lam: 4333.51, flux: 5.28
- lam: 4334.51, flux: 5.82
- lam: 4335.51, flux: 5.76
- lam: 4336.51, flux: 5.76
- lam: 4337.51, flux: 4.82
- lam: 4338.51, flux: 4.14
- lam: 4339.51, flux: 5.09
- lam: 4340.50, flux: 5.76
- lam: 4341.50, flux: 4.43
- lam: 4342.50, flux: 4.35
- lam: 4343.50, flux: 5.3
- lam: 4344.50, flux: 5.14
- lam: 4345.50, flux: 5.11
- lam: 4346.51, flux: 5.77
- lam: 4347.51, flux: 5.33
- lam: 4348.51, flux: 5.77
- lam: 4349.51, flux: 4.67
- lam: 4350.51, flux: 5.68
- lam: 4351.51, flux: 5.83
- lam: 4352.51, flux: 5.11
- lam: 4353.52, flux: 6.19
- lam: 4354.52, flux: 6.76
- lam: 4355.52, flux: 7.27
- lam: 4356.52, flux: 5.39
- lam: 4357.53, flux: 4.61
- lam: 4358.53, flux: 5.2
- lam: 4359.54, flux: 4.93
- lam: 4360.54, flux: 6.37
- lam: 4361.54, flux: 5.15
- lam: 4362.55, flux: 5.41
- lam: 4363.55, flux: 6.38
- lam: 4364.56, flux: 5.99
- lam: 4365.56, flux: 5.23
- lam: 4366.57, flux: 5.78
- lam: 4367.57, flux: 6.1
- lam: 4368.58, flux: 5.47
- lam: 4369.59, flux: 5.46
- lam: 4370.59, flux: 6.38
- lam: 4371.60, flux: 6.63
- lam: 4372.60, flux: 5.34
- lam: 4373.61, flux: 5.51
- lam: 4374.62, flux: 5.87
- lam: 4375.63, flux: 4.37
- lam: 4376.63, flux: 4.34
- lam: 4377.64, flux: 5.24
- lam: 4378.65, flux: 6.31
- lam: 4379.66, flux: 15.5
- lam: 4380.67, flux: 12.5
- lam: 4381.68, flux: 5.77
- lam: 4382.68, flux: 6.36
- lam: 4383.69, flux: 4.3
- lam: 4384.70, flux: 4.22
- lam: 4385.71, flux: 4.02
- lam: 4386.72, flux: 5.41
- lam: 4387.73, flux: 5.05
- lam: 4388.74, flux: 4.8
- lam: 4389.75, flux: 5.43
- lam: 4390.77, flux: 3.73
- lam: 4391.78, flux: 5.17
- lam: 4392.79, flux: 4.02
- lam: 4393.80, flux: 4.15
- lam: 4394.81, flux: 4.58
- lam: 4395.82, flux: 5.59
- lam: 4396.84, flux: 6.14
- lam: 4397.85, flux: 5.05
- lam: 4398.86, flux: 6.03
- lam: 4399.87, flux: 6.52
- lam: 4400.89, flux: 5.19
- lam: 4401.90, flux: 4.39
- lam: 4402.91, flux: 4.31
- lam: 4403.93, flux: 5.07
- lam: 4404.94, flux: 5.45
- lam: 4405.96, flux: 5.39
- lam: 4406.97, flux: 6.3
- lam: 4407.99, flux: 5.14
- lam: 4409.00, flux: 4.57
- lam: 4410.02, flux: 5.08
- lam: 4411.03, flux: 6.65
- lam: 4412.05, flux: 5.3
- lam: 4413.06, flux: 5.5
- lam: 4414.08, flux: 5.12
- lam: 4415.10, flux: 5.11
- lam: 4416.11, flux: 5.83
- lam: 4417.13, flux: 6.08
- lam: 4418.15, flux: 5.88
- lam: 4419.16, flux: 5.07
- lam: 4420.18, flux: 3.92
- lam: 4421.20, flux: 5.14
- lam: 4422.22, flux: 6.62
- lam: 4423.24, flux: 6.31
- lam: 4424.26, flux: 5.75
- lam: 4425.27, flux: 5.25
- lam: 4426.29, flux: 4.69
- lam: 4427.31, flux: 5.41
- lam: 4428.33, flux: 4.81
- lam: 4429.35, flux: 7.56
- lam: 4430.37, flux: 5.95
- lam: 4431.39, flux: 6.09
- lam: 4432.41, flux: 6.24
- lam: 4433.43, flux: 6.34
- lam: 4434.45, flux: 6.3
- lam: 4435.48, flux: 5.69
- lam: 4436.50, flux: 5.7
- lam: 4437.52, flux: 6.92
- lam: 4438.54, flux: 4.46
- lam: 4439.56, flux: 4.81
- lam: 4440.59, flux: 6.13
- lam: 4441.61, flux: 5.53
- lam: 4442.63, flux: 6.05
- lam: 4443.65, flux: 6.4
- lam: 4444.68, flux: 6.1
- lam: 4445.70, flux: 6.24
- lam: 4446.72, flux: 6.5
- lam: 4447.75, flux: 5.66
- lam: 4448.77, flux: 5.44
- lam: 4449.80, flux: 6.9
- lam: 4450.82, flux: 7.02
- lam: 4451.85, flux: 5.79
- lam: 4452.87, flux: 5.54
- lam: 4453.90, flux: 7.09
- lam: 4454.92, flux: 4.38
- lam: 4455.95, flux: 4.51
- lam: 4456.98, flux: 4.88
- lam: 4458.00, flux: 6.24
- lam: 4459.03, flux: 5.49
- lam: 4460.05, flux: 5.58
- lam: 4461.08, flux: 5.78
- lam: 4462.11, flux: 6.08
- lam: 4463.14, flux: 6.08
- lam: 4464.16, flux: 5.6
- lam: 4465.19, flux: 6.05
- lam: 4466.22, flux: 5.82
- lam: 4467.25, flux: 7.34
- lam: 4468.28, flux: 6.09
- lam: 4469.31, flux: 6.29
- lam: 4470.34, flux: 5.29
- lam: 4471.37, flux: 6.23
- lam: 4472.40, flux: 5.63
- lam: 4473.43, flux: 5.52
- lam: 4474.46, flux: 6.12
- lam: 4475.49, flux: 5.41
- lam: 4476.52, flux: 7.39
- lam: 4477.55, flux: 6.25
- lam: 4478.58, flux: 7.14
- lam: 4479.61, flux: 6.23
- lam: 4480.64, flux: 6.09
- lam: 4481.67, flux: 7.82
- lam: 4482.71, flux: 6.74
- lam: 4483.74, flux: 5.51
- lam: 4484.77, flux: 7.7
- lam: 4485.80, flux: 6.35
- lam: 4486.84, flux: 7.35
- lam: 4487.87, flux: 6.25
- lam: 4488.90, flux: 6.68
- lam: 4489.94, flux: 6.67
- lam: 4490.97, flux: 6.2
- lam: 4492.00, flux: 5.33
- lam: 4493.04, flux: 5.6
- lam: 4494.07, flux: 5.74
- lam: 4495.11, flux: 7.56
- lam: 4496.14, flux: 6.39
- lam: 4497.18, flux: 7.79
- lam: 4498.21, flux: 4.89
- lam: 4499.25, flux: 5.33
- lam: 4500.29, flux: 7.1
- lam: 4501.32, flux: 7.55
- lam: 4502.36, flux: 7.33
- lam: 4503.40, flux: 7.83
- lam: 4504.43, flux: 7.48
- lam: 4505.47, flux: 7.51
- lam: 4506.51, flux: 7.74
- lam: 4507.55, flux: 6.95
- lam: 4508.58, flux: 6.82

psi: 51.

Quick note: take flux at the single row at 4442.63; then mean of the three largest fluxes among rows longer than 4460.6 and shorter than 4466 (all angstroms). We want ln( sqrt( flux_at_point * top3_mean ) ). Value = 1.80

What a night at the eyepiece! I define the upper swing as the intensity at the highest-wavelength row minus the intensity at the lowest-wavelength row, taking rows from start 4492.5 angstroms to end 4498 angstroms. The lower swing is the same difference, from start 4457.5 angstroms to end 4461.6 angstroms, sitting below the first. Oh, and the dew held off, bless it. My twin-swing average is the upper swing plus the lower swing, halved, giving 0.9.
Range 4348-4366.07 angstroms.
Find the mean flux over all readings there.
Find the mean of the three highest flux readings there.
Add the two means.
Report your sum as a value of 12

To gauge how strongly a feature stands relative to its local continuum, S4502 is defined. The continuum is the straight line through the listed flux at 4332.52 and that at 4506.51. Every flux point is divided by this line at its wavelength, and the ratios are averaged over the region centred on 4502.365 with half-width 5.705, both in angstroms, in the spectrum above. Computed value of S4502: 0.92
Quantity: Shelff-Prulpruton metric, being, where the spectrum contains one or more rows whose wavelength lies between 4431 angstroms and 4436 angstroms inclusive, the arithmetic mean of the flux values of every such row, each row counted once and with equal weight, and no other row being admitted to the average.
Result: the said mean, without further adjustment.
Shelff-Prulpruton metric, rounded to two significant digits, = 6.1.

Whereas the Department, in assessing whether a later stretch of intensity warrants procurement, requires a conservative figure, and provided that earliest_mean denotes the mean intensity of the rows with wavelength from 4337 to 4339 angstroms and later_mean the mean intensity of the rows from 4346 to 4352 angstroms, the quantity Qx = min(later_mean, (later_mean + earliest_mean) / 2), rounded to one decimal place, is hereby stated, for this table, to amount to 5.0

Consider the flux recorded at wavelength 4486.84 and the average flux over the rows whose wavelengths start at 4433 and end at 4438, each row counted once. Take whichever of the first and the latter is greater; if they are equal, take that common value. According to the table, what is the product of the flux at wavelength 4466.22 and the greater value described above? 42.8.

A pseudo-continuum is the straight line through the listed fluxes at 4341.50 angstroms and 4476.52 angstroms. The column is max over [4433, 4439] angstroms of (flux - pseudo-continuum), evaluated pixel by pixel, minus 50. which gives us -49.6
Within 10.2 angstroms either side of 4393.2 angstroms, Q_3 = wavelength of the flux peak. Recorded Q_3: 4399.87 angstroms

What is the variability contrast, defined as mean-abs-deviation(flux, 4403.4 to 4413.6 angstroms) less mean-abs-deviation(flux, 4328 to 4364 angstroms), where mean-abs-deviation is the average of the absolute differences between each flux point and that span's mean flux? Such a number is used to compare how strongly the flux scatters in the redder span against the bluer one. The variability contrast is -0.13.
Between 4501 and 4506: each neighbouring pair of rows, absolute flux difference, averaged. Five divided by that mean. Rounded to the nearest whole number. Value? 18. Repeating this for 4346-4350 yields 8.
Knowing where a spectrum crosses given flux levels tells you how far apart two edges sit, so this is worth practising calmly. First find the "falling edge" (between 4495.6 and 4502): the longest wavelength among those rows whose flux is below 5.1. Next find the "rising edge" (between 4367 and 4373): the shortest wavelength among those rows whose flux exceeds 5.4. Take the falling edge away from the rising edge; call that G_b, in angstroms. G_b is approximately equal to -130.6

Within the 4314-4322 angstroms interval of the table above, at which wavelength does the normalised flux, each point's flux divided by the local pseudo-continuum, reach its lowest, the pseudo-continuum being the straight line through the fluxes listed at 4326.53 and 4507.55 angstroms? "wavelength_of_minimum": 4315.59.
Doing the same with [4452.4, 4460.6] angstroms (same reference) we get 4454.92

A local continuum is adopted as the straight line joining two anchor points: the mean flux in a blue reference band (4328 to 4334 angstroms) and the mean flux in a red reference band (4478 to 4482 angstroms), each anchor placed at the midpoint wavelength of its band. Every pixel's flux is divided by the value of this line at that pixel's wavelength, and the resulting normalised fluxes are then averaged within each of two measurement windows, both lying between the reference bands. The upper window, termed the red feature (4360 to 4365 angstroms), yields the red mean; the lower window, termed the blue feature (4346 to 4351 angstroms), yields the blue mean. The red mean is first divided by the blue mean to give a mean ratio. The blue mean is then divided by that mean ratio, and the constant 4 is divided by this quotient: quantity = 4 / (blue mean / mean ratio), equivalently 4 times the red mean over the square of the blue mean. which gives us 4.4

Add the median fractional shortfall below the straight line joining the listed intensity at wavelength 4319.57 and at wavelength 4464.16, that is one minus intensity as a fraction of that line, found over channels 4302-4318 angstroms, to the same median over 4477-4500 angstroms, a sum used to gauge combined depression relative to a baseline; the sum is 0.16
